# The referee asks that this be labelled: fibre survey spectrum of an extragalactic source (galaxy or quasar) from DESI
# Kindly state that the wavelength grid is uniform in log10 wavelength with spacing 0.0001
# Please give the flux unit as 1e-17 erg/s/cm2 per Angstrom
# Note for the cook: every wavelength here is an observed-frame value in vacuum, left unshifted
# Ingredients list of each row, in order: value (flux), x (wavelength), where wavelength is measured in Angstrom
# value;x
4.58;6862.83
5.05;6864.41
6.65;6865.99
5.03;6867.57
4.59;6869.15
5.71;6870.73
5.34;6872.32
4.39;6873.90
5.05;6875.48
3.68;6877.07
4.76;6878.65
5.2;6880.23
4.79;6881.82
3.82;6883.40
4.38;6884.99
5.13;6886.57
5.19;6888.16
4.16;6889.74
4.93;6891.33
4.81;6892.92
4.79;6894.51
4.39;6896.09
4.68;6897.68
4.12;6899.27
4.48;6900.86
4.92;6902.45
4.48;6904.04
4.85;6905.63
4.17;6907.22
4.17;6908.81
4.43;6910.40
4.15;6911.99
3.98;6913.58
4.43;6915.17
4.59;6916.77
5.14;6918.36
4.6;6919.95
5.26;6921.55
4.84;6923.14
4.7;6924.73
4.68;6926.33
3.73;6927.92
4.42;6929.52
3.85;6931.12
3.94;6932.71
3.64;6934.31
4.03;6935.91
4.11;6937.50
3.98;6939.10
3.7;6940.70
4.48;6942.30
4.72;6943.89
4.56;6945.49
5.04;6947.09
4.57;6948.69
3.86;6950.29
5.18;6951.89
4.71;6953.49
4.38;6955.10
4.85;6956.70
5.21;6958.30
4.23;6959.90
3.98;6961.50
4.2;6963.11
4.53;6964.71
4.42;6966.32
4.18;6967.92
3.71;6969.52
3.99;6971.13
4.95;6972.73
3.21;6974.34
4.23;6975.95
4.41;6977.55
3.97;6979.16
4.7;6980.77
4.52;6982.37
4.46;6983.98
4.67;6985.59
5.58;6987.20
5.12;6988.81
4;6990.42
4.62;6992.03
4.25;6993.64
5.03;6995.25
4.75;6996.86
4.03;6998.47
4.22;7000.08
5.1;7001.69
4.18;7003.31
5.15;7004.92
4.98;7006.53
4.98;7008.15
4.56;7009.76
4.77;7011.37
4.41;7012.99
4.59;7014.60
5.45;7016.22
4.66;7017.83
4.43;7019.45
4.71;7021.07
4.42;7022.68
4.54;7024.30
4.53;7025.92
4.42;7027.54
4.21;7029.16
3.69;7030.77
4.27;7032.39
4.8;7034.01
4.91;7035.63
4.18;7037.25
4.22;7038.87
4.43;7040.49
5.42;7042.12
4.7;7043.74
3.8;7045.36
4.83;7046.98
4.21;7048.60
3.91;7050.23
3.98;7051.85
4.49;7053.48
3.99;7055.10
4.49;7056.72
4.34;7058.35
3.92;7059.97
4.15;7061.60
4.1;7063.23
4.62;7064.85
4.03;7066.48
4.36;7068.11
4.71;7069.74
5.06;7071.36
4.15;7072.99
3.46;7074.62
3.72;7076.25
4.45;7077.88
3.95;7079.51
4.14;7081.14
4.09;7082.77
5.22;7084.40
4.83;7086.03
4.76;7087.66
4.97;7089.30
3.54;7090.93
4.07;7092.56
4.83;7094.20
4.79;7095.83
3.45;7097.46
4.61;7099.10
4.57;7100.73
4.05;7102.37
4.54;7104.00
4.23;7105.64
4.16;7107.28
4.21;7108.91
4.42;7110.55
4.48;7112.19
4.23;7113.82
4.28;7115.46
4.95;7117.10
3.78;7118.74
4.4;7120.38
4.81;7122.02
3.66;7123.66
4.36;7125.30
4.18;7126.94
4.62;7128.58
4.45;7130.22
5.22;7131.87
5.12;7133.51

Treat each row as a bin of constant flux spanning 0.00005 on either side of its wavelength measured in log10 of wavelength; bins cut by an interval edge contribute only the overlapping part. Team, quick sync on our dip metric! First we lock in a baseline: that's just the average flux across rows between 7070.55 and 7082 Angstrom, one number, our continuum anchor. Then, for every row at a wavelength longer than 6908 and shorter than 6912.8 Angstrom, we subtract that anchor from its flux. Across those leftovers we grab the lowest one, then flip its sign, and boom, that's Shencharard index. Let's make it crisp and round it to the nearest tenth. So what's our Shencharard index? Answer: 0.0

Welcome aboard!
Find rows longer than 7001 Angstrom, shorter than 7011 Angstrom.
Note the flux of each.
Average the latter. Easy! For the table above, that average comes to 4.8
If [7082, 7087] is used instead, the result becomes 4.7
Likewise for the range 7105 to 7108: 4.2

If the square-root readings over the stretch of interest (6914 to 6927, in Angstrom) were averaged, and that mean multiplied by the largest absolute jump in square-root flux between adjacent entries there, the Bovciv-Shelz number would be 0.32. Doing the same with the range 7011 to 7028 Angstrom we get 0.41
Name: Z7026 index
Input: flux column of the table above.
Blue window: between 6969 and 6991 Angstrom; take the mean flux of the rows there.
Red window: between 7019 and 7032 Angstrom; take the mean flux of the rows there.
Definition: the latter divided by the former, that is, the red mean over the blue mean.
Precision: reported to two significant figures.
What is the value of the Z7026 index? 0.99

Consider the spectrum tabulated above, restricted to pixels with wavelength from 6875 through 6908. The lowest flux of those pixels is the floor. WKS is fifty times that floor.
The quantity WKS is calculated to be 184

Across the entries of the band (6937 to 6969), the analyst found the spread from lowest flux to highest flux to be 1.51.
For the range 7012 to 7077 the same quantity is 1.99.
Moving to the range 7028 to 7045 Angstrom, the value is 1.73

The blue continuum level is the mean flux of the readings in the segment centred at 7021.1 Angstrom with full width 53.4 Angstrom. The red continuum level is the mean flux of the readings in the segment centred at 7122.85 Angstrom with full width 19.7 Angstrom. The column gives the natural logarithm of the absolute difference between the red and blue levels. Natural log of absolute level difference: -1.7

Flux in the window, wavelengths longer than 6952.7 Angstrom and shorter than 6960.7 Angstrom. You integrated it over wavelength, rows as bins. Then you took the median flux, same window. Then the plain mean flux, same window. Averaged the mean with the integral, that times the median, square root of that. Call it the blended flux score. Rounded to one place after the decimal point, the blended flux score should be 10.0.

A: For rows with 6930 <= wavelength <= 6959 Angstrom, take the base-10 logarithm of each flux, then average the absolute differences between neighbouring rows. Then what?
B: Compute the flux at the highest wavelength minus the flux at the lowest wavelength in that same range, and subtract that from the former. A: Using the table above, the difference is -1.32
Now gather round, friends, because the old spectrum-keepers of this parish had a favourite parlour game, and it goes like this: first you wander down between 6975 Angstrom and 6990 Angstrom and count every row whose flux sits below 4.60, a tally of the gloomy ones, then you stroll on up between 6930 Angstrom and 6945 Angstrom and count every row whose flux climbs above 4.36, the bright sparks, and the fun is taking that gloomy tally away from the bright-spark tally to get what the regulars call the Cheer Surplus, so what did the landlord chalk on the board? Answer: -3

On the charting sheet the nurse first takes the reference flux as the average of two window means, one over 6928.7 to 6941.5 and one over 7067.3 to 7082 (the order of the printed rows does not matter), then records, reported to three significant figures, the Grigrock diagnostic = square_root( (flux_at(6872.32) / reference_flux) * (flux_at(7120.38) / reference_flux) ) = 1.19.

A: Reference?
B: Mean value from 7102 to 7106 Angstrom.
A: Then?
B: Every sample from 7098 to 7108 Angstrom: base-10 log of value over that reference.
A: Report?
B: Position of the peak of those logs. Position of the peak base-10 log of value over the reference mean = 7099.10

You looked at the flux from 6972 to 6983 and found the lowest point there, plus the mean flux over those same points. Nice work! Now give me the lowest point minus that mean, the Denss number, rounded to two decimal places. -1.07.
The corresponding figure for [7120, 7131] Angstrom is -0.69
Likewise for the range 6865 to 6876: -0.86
